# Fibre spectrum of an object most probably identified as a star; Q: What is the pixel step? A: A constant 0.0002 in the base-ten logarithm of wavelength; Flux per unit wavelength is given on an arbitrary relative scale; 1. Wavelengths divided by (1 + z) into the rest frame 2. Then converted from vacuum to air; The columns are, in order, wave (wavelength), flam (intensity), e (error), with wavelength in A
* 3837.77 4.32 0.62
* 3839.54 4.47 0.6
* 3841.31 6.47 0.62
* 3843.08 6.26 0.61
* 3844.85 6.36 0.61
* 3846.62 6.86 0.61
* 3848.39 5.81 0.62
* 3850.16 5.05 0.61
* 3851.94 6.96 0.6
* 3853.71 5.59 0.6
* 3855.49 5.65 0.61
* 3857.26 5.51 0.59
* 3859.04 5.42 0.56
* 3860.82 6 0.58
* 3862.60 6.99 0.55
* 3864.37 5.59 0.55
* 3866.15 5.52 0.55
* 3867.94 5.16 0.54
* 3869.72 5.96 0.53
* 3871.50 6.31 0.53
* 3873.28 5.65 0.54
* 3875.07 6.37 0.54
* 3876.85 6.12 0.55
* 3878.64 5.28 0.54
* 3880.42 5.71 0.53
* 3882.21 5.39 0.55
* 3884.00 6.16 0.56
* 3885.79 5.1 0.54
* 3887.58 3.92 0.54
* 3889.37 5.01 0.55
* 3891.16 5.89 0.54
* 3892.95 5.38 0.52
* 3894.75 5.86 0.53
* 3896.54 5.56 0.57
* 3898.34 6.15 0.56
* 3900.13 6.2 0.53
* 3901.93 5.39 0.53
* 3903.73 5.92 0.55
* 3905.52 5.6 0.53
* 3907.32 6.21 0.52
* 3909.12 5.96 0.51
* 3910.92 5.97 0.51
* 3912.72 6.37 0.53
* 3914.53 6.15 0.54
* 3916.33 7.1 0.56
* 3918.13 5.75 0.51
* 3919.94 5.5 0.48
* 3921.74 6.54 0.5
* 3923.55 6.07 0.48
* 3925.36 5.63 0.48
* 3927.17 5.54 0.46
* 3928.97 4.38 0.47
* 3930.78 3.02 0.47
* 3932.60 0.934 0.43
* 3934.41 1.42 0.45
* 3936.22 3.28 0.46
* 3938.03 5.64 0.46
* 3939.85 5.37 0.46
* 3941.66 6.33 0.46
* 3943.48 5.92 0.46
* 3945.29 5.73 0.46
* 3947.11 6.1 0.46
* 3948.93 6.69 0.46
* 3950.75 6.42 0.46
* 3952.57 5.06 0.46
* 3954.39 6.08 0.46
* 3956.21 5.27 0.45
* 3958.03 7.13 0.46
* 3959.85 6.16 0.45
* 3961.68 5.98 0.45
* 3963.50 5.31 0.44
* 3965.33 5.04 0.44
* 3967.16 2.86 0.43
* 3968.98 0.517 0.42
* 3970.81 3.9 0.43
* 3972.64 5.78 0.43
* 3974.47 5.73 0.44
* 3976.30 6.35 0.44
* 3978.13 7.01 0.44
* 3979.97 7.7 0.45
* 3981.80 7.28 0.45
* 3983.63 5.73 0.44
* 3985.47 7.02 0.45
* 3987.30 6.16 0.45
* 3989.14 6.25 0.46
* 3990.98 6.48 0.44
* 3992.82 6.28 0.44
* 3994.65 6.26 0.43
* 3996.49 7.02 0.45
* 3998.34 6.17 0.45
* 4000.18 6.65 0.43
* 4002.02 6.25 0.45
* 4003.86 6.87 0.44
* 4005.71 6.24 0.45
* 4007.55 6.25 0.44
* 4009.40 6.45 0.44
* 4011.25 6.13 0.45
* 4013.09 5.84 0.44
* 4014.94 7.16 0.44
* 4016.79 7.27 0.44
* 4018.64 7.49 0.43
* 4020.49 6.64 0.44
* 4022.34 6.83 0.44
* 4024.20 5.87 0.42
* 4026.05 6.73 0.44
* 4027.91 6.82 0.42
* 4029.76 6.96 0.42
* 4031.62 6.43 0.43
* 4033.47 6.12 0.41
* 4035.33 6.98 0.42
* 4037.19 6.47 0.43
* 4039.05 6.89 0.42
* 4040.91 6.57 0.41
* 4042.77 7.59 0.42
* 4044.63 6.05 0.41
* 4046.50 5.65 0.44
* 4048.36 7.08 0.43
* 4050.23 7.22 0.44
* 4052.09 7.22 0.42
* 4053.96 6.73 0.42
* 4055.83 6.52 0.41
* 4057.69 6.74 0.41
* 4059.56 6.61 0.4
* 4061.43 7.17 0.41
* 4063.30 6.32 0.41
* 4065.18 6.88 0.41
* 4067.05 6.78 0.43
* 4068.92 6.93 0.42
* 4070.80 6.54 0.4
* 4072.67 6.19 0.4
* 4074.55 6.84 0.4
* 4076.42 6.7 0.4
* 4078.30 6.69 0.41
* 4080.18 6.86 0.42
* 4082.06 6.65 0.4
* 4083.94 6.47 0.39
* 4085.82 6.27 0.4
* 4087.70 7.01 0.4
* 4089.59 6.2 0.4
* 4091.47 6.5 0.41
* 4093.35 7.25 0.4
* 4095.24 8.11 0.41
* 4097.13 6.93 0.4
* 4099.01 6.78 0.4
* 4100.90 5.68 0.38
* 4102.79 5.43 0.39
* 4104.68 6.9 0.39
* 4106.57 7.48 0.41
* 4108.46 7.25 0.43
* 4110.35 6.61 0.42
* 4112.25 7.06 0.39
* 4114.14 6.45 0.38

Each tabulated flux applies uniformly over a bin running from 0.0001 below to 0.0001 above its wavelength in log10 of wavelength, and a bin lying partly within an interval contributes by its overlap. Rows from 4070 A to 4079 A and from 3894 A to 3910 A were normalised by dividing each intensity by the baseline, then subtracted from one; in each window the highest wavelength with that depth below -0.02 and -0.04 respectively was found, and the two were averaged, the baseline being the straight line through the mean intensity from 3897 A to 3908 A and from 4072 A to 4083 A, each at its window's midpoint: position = 3990.9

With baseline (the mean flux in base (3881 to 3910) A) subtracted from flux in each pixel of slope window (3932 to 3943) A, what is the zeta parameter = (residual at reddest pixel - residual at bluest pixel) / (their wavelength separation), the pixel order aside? 0.60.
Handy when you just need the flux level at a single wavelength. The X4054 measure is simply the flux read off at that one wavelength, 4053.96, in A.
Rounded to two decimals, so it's 6.73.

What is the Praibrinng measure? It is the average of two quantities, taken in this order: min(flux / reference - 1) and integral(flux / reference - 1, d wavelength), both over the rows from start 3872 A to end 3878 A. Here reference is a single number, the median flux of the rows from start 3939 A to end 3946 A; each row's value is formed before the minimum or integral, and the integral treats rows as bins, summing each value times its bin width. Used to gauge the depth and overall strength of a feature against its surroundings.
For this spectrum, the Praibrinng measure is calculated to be 0.09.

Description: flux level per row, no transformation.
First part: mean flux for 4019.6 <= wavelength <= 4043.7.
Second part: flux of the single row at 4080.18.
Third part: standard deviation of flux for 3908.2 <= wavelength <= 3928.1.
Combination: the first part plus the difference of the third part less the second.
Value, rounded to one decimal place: 0.3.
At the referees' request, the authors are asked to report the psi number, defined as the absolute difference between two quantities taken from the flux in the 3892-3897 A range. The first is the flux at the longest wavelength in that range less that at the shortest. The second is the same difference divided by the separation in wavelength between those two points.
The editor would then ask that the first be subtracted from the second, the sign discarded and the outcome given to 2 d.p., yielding 0.13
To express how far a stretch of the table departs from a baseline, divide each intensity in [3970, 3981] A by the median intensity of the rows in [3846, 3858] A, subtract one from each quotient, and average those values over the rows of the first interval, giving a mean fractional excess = 0.08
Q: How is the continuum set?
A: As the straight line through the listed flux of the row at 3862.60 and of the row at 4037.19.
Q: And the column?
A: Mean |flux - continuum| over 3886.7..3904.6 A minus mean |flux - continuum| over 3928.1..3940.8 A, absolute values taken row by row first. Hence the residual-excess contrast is -2.0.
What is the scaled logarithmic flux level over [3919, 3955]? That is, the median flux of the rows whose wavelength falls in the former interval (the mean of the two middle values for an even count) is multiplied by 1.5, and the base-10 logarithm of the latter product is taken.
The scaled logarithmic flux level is 0.927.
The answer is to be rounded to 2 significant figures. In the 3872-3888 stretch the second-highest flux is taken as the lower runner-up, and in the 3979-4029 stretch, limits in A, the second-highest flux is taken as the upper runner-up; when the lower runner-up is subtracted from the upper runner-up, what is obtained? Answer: 1.3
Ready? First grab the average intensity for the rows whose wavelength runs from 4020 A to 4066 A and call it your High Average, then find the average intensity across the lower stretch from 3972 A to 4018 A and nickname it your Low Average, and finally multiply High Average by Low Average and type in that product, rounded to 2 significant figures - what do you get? 43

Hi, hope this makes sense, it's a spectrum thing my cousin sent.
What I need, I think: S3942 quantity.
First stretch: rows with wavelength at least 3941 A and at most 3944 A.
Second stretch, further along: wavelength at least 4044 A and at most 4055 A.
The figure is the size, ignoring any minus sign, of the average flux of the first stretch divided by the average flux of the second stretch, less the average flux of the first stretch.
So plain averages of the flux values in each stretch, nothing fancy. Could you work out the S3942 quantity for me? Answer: 5.21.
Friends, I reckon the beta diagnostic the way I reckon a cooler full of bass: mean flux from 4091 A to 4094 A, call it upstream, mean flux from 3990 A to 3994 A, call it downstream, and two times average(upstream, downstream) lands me 13.3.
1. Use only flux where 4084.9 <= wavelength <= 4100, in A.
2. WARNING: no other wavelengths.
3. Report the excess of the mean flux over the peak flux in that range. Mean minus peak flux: -1.23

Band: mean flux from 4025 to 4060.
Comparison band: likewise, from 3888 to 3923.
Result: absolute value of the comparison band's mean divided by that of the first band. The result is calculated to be 0.88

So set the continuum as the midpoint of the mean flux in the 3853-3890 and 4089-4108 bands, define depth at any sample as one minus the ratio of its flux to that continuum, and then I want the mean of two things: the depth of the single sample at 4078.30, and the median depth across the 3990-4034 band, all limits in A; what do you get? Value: -0.06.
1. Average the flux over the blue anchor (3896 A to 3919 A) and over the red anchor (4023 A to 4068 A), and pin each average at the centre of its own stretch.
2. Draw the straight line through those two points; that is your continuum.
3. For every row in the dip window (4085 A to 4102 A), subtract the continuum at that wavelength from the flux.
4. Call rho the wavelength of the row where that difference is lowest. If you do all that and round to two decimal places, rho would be 4100.90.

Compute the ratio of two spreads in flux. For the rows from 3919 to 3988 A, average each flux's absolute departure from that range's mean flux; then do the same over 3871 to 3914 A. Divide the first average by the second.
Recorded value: 2.9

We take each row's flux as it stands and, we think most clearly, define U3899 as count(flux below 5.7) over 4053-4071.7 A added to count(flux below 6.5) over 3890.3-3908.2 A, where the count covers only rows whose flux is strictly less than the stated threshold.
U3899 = 10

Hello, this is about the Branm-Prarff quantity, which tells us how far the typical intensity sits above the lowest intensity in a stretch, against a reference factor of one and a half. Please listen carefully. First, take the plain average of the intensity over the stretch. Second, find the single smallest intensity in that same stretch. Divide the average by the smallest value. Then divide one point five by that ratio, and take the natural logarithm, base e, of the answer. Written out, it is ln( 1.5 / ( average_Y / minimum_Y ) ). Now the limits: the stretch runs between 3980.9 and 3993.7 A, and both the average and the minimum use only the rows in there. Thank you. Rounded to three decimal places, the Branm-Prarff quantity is 0.286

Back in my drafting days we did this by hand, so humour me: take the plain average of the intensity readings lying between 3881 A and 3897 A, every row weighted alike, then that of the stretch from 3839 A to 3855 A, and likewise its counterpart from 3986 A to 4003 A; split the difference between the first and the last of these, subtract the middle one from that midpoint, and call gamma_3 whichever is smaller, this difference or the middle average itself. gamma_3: -0.1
